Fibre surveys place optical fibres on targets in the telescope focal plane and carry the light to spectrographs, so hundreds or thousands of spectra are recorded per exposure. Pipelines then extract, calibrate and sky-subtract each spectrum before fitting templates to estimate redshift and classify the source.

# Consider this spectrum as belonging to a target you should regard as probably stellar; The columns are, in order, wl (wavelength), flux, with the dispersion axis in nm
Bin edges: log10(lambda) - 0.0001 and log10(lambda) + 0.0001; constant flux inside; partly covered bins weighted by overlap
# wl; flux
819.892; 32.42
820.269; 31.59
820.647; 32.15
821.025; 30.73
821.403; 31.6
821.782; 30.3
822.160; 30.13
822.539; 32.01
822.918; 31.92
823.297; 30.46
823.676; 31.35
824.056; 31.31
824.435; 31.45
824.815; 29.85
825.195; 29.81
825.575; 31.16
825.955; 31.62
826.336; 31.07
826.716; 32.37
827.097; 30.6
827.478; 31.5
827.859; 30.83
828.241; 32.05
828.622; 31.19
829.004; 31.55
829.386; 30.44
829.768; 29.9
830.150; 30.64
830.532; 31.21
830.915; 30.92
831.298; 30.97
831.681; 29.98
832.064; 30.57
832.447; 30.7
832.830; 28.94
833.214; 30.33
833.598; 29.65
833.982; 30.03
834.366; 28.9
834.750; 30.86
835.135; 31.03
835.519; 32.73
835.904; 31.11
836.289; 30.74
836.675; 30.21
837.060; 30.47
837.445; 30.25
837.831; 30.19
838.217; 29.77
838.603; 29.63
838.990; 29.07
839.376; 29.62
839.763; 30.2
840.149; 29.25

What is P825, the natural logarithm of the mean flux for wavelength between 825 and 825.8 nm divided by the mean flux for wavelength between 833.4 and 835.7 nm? 0.00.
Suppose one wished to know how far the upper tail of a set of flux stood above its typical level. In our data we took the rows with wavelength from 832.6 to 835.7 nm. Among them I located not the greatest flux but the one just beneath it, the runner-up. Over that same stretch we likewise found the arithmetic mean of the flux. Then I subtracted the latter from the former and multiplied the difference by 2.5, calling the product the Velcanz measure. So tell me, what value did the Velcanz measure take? 1.80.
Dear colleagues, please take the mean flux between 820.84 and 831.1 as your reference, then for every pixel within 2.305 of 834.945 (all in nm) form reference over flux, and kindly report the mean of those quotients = 1.02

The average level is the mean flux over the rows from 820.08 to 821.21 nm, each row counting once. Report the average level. 31.5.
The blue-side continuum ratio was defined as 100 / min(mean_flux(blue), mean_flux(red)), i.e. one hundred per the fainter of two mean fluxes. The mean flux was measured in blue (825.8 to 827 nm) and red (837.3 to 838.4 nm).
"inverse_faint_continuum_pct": 3.33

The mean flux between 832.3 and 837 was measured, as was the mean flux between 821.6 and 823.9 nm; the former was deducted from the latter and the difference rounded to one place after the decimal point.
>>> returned 0.6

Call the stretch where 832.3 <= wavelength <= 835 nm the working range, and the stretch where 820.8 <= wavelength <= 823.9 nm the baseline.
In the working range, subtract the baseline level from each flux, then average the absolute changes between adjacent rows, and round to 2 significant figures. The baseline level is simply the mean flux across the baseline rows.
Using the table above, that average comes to 1.2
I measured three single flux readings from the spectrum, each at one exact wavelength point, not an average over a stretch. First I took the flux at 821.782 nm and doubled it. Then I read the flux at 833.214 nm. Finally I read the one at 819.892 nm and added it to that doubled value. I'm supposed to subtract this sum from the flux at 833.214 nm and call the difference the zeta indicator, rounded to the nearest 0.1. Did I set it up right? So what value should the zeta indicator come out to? -62.7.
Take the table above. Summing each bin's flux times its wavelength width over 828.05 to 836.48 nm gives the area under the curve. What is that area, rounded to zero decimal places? 258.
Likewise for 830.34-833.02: 82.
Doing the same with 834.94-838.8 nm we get 118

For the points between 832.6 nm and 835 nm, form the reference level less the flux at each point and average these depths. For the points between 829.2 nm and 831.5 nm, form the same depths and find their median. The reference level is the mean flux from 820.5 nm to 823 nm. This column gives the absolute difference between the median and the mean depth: 1.0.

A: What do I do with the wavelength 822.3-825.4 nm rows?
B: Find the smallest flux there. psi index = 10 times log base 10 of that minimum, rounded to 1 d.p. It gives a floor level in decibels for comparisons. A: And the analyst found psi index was 14.7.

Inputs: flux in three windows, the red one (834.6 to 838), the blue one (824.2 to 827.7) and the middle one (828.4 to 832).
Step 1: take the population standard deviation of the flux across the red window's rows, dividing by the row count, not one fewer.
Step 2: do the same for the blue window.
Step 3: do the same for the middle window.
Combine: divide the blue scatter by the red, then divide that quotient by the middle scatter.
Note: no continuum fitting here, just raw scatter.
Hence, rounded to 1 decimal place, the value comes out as 2.0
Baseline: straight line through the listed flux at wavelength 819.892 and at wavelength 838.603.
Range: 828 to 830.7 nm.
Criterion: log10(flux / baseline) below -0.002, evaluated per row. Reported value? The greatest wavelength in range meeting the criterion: 830.150 nm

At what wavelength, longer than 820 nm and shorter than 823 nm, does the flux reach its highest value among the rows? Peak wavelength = 820.647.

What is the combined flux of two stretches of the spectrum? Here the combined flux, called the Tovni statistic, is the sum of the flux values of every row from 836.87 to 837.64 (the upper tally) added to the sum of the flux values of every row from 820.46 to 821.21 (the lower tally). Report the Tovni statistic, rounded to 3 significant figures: 124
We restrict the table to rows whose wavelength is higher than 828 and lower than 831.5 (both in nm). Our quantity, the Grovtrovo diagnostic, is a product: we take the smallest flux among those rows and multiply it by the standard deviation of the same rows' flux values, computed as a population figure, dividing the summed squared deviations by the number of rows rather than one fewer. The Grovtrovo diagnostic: 18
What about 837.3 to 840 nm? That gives 12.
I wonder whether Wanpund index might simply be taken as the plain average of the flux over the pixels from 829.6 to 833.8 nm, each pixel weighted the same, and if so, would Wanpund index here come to 30.3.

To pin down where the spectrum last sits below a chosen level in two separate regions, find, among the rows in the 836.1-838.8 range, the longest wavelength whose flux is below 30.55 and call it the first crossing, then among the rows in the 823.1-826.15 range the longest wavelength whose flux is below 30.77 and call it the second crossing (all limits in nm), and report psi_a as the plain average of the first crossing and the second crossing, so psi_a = 831.90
